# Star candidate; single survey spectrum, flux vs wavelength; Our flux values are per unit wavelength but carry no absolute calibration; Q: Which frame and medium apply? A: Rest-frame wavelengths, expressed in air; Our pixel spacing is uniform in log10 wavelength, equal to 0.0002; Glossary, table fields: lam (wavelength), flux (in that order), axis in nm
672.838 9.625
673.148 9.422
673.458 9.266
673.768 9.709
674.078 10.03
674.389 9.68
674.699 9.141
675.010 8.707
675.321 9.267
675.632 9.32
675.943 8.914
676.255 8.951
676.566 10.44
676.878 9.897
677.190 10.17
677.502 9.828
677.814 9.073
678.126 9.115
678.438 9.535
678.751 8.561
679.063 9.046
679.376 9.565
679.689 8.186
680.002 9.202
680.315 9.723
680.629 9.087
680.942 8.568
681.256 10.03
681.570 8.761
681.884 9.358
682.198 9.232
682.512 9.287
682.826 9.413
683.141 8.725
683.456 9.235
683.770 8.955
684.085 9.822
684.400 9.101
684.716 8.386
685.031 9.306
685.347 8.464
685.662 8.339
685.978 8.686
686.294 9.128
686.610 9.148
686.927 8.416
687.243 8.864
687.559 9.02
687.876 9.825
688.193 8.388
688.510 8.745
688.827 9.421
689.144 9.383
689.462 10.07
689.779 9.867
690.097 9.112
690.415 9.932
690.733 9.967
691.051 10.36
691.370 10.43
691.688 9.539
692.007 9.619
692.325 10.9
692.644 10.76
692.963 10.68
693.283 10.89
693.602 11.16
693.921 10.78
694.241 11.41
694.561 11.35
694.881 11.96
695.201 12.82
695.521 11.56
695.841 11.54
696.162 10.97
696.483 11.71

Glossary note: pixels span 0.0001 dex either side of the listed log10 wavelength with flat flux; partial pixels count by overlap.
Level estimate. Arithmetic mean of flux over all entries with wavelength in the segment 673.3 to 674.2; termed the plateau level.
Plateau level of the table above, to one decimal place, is 9.7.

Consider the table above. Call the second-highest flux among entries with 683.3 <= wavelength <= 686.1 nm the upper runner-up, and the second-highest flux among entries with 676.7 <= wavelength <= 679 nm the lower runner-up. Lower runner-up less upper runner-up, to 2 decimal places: 0.59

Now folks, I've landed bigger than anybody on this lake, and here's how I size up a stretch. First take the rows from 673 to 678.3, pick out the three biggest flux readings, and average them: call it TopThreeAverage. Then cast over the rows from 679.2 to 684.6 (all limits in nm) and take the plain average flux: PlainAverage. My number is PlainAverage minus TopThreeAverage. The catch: -1.0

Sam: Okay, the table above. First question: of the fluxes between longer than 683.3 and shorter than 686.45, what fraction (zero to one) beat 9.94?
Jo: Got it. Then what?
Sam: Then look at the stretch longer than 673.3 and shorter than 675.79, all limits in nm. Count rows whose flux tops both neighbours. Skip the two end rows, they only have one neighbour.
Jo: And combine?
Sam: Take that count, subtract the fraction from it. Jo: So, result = 1.00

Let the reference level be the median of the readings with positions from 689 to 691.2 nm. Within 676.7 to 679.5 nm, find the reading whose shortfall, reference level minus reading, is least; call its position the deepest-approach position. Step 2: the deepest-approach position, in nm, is 677.190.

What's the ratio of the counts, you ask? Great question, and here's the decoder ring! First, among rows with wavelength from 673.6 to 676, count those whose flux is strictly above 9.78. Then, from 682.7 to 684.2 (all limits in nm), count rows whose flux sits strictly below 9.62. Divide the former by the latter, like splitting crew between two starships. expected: 0.25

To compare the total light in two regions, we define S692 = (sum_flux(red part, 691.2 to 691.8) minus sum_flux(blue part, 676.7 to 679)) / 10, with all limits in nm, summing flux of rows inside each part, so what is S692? -4.6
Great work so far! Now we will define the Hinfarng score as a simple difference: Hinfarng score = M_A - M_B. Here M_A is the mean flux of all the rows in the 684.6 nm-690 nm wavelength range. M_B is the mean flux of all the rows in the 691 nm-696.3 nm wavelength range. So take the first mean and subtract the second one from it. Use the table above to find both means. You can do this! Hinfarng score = -2.0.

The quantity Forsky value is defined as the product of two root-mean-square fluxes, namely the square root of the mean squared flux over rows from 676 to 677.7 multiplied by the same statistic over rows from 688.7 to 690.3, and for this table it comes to 95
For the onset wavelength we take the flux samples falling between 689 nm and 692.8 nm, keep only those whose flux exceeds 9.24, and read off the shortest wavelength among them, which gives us 689.144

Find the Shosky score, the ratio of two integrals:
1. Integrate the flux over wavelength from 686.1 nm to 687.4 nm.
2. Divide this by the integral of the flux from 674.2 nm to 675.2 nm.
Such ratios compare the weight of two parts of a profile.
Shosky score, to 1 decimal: 1.3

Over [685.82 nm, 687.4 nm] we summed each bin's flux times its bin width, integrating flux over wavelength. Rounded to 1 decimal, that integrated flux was 14.0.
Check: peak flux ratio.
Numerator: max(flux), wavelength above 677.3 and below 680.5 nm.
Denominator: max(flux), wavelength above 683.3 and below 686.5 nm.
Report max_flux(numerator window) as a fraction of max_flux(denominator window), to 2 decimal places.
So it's 1.00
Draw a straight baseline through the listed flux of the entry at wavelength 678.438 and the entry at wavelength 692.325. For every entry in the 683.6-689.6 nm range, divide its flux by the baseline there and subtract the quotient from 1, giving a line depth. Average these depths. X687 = 0.13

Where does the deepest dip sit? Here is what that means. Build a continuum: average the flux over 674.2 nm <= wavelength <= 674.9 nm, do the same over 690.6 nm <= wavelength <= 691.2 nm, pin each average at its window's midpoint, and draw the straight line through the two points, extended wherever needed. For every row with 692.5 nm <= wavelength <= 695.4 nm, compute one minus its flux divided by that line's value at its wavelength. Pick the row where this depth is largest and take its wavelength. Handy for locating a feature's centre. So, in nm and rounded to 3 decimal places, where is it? 692.963 nm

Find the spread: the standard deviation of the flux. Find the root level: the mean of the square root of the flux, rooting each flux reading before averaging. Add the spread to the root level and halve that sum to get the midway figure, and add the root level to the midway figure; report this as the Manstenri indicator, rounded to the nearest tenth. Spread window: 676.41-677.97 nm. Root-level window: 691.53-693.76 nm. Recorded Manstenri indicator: 5.1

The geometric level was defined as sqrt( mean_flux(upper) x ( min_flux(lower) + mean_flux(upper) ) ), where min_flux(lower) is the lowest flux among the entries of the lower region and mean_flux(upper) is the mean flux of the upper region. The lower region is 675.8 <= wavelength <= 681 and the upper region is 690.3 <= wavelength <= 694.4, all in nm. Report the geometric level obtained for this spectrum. 14.0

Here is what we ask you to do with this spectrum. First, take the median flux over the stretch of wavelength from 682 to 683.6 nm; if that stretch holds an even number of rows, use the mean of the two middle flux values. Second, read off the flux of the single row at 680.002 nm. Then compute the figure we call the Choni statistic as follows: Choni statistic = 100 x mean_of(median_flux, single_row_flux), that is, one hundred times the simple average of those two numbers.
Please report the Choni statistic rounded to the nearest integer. 922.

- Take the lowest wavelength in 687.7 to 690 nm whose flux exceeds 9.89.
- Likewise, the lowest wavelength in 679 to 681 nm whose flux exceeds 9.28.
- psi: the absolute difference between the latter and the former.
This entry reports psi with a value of 10.09 nm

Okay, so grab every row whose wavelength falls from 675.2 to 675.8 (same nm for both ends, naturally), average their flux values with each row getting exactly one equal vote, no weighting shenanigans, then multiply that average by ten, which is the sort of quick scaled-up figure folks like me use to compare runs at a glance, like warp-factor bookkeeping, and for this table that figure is 92.9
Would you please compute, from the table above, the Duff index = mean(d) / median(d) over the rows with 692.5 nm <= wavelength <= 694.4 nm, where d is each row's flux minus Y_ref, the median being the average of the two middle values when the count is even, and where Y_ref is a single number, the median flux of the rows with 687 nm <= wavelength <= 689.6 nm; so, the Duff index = 1.07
